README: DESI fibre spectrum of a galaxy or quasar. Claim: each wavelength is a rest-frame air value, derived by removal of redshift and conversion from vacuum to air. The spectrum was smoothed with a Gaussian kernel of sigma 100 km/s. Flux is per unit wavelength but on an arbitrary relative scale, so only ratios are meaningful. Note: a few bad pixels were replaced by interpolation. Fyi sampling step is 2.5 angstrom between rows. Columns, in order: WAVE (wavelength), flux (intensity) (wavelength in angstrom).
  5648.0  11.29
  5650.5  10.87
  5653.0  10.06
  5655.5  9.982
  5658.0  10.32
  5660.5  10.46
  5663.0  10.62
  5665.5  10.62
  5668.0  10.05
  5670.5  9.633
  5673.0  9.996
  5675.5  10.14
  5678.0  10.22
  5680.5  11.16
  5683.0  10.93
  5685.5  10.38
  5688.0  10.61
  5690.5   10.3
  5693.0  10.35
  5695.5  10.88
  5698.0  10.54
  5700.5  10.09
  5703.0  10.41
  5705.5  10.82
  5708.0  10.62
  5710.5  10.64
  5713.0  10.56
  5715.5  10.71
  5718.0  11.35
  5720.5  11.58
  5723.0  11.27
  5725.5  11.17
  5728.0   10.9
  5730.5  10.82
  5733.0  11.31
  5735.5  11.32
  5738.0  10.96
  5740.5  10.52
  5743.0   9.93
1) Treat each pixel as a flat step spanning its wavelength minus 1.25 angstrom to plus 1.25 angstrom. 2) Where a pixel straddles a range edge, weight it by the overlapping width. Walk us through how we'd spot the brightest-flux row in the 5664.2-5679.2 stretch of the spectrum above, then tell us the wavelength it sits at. 5665.5 angstrom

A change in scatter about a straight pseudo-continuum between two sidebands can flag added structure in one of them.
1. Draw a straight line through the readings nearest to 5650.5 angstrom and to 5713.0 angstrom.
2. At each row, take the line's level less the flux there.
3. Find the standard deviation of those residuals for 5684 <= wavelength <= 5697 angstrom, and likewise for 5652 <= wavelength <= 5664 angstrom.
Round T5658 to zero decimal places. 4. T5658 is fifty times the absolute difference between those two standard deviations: 2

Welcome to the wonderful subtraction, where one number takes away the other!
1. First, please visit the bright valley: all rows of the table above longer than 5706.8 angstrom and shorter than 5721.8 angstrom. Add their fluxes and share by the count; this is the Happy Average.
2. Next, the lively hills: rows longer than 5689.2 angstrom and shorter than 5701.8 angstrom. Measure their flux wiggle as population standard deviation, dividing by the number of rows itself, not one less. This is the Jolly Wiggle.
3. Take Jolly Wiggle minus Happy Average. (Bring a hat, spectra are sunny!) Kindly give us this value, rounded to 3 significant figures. -10.6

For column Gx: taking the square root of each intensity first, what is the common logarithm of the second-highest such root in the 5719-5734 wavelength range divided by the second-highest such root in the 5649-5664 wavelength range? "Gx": 0.014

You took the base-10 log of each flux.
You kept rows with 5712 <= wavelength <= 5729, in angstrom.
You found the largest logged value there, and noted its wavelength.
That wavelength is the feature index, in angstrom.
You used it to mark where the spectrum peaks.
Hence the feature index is 5720.5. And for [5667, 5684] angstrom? 5680.5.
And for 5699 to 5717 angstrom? 5705.5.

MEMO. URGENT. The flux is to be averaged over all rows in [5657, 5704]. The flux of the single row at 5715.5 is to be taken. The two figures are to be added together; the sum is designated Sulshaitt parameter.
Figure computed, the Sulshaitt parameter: 21.1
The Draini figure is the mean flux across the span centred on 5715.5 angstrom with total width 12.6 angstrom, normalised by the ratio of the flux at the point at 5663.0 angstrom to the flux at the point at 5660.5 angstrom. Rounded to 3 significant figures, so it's 10.8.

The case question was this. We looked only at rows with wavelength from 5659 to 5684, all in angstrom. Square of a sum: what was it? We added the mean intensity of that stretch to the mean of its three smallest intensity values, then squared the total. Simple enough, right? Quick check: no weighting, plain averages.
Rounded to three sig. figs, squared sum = 411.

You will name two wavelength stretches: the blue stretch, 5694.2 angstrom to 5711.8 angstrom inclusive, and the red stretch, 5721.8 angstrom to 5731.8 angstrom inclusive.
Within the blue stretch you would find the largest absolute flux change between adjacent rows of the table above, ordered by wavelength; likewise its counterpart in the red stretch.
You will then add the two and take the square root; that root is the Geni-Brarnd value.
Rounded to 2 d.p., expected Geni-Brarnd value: 0.85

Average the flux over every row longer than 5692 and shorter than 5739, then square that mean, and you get 118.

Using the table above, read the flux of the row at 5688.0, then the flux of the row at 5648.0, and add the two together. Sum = 21.9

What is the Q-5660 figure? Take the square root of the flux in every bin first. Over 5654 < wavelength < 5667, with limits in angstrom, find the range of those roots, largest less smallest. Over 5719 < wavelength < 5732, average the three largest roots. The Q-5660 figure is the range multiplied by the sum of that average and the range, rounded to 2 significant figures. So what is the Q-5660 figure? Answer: 0.34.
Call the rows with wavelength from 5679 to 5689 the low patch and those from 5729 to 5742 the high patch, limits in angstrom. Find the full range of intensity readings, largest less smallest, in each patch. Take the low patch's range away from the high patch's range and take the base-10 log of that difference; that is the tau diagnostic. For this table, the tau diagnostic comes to -1.7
